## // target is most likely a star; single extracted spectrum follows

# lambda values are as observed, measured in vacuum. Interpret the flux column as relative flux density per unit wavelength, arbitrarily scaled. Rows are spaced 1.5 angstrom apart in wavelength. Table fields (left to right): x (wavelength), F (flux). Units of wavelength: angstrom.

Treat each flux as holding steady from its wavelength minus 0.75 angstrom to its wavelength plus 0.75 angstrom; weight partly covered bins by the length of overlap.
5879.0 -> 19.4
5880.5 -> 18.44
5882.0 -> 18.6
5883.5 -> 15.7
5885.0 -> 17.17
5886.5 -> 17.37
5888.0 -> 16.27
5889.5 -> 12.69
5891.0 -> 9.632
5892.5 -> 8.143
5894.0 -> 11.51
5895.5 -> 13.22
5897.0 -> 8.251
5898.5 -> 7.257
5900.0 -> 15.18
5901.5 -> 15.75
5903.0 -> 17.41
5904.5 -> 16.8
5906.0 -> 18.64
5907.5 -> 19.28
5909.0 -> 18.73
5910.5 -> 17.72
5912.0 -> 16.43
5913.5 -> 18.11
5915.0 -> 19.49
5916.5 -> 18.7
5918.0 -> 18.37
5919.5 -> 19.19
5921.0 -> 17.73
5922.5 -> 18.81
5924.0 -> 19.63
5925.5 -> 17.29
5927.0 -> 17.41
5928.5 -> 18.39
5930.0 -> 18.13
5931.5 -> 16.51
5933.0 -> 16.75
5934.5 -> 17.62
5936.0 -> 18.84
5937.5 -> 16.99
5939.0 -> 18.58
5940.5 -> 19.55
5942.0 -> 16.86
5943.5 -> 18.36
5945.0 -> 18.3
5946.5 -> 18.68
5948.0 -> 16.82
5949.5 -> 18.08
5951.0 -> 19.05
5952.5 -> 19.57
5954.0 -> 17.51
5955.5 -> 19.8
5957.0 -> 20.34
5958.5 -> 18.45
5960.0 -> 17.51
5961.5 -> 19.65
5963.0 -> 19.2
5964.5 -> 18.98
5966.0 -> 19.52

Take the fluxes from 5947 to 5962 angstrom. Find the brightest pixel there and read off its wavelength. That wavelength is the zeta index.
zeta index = 5957.0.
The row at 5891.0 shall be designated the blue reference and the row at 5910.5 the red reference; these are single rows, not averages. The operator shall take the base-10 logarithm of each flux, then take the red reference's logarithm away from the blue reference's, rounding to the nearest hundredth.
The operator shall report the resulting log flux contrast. -0.26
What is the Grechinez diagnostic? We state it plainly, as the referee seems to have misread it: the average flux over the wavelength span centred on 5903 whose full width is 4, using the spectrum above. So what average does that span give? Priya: 16.7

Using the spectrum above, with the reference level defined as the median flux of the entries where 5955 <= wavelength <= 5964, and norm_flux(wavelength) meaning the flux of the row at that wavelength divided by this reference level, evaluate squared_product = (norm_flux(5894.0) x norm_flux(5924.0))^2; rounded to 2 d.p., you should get 0.36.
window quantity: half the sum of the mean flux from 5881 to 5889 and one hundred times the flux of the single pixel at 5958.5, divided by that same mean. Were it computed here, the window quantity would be 55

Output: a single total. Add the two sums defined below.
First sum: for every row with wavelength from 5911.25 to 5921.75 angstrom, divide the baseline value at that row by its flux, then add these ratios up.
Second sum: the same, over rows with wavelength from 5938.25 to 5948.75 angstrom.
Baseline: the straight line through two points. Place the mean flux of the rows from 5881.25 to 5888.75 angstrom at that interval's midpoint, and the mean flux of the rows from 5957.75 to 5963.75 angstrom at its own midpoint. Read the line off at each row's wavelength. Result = 13.9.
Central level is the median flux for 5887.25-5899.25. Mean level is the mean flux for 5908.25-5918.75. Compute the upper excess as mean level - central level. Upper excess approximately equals 7.7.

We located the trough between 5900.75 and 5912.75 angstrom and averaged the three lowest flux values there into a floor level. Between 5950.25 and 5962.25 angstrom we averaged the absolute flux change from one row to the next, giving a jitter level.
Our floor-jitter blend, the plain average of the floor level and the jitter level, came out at 8.9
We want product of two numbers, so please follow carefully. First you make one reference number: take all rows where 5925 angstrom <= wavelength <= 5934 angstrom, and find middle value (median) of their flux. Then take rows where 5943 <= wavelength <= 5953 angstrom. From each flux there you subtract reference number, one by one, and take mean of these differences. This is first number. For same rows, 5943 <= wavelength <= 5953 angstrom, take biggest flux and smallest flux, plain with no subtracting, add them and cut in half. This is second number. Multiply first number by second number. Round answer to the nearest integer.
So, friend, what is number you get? 19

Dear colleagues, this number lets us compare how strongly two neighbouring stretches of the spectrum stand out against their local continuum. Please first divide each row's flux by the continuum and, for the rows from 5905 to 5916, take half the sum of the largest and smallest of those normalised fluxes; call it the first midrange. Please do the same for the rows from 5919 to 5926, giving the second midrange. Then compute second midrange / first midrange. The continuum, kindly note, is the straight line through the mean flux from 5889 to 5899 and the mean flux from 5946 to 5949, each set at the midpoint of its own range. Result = 0.89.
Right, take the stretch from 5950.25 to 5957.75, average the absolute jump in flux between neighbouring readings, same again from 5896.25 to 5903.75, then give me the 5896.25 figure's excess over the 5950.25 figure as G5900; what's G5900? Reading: 1.4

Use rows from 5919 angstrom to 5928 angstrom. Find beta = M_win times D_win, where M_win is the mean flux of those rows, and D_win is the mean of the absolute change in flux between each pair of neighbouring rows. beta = 21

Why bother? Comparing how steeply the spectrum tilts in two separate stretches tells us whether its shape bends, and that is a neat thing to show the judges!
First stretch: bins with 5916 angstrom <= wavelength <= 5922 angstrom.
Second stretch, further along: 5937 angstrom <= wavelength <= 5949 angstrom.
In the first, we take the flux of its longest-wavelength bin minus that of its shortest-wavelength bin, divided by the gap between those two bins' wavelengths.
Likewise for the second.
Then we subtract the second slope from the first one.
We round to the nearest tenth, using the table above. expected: -0.2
